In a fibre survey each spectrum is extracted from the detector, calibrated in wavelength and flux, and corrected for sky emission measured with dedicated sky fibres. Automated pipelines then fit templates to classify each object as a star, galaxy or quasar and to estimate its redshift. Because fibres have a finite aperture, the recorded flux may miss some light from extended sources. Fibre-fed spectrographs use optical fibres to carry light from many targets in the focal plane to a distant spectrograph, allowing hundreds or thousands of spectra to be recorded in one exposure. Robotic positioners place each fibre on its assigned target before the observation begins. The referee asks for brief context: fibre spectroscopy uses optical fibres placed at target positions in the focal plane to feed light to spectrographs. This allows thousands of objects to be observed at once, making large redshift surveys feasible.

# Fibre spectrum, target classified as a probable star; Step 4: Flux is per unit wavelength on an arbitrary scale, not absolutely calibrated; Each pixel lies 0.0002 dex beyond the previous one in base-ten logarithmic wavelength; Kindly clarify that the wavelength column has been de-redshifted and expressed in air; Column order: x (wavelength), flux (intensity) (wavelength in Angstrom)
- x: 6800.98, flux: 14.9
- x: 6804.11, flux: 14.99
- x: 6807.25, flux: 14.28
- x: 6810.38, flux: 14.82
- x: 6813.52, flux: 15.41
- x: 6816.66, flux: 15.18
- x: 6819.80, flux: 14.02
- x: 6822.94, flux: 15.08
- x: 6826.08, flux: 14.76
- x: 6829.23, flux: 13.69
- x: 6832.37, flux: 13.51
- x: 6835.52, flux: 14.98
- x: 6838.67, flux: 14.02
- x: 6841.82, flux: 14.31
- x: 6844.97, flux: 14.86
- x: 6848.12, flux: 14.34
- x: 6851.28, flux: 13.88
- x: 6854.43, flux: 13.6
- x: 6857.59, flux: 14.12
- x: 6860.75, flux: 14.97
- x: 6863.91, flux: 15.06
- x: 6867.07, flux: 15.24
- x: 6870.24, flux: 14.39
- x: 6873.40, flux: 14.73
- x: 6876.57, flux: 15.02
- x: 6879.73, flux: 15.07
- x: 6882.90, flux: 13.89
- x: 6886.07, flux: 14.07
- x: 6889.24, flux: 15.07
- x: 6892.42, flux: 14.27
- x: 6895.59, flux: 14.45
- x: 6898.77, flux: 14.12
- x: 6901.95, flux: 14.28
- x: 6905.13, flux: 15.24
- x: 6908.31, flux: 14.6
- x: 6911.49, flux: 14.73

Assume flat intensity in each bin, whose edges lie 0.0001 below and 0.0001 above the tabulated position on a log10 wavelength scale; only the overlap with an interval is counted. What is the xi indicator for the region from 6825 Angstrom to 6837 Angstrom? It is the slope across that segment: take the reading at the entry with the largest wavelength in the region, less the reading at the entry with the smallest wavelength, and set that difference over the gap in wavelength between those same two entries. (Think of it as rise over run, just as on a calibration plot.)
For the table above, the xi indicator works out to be 0.023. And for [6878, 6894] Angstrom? -0.063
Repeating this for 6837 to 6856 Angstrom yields -0.027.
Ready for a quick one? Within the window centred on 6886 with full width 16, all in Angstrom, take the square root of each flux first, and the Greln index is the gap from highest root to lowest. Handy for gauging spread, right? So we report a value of 0.16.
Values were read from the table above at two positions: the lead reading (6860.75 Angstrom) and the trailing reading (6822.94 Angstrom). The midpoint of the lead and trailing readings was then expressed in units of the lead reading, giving 1.00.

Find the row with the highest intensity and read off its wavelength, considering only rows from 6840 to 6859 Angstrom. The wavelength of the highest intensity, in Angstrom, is 6844.97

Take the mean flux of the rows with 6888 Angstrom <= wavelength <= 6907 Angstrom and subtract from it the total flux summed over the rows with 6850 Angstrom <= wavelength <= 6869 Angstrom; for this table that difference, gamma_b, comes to -72.3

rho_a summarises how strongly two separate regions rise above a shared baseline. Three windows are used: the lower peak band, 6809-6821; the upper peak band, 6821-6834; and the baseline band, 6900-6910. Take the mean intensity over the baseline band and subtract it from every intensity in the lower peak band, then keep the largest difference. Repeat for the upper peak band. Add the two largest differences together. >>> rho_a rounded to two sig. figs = 1.1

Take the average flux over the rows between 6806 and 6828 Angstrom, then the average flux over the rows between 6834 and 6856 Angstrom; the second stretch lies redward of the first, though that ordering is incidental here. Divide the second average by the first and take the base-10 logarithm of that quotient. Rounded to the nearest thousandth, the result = -0.015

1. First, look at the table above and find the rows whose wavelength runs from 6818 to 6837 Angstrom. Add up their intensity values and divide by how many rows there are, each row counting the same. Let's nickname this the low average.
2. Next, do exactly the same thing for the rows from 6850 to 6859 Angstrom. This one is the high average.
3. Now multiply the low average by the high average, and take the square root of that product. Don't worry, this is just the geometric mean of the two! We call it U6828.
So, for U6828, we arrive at 14.1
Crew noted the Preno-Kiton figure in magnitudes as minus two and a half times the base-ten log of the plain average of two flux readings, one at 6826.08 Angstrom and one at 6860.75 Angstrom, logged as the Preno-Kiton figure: -2.93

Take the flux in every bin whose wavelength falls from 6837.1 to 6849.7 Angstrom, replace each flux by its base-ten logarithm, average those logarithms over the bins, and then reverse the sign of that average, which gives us -1.158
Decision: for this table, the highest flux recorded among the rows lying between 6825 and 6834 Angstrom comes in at 14.76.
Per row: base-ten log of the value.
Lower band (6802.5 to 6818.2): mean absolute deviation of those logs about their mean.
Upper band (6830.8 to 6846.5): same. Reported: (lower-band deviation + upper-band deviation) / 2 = 0.0116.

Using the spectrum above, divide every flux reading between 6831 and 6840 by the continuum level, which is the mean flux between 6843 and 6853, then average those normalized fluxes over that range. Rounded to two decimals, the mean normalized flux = 0.99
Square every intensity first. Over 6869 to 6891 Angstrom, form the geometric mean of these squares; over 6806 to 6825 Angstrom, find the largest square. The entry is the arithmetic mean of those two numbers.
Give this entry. 225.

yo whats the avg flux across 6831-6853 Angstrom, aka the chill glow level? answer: 14.3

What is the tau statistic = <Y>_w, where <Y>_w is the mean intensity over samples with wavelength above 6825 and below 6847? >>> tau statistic 14.3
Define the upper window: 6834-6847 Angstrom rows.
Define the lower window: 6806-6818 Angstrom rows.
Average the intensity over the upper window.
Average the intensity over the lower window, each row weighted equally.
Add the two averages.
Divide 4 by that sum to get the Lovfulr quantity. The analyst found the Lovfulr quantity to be 0.136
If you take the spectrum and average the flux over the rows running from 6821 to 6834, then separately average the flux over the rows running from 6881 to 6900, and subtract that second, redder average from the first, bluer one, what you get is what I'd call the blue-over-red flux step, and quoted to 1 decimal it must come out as -0.1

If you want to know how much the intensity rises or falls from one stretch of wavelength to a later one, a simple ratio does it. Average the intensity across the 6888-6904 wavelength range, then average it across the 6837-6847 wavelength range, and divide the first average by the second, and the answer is 1.00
